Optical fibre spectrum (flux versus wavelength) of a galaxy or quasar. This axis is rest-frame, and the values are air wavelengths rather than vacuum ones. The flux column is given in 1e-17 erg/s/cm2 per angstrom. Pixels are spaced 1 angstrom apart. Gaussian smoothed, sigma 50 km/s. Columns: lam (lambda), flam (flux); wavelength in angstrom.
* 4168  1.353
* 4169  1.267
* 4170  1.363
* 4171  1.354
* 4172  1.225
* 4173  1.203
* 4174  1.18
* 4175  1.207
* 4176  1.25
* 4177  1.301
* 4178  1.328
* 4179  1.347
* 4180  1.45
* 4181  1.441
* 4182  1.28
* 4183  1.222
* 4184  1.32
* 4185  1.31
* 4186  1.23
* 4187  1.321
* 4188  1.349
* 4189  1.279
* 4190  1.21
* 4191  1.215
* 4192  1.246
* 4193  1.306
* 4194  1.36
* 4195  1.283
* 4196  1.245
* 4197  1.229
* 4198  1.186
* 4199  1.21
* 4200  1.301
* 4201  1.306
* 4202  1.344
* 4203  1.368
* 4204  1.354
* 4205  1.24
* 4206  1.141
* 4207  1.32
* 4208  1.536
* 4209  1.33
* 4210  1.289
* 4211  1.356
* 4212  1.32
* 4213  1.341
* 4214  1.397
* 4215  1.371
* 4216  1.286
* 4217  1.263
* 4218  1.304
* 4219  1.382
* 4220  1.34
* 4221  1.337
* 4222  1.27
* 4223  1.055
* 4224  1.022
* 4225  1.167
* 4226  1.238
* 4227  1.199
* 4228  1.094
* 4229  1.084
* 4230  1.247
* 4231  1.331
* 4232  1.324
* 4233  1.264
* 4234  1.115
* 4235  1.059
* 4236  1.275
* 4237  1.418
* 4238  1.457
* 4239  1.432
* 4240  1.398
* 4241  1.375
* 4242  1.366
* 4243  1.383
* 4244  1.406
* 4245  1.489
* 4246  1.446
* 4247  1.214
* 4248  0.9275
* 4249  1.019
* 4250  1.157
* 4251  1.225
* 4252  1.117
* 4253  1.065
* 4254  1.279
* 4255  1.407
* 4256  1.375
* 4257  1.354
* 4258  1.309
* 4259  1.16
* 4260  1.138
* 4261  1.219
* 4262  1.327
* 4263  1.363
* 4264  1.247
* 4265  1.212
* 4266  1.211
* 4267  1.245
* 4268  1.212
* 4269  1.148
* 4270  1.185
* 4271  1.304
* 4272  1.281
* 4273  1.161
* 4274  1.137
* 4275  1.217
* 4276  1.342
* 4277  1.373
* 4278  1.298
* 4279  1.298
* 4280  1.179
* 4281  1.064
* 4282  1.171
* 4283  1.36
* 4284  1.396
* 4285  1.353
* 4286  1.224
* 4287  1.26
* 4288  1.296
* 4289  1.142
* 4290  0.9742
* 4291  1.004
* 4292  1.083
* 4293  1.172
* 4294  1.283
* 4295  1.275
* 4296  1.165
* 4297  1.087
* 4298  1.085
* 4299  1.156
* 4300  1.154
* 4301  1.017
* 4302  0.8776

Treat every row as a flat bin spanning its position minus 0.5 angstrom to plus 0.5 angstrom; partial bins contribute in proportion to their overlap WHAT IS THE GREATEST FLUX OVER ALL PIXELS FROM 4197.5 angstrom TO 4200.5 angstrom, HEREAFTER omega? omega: 1.301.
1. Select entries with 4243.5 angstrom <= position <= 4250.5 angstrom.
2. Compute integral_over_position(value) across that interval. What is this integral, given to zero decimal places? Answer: 9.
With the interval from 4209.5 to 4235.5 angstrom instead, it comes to 32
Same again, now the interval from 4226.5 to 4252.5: 33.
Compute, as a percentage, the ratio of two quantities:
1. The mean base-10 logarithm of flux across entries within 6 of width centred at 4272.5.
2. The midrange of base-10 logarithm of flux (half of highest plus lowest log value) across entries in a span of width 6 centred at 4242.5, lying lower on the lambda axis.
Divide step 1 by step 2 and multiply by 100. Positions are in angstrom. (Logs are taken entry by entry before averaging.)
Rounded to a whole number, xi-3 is 54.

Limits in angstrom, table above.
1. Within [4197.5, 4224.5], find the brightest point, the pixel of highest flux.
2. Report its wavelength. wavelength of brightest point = 4208 angstrom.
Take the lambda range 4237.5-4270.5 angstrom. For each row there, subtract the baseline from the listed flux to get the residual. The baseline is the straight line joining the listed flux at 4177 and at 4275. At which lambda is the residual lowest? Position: 4248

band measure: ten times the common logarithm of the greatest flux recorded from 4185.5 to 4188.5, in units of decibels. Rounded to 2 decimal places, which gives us 1.30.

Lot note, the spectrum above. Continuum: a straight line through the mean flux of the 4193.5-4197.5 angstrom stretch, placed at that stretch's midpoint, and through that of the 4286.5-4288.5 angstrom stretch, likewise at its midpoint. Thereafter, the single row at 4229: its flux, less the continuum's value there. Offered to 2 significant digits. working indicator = -0.19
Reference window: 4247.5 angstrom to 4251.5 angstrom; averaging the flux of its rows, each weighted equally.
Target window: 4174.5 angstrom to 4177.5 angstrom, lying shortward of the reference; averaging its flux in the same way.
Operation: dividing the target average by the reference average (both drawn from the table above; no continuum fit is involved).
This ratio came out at 1.16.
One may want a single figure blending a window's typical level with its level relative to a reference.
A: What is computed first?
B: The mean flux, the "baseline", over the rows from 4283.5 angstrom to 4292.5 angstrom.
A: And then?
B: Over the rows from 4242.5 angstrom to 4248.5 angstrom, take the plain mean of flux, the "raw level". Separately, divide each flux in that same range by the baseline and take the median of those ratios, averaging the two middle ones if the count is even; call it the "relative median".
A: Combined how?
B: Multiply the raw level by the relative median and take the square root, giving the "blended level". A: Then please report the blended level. 1.24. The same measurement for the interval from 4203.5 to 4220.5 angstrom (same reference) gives 1.22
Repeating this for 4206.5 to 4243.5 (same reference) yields 1.20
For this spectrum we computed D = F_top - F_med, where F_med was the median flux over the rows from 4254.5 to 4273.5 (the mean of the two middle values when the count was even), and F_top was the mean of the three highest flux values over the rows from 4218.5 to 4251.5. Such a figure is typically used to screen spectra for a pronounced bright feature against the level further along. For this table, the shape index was 0.22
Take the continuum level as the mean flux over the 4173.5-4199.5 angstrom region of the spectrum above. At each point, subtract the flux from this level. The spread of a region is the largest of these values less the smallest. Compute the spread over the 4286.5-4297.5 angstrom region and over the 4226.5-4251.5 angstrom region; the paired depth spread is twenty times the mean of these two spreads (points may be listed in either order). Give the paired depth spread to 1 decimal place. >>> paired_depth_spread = 8.8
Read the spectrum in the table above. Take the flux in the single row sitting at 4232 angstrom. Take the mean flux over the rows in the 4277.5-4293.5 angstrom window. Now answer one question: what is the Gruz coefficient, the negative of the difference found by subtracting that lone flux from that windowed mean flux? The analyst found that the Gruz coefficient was 0.12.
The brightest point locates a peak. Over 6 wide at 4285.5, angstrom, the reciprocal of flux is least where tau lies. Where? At 4284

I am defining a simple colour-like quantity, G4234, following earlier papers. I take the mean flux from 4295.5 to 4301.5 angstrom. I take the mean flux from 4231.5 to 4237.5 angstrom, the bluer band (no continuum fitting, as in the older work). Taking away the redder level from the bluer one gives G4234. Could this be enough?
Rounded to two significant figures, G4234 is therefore 0.13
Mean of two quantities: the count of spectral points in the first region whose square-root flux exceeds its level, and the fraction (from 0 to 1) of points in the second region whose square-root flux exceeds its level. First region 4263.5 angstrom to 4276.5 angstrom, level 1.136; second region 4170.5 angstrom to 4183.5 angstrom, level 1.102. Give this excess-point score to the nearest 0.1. 1.4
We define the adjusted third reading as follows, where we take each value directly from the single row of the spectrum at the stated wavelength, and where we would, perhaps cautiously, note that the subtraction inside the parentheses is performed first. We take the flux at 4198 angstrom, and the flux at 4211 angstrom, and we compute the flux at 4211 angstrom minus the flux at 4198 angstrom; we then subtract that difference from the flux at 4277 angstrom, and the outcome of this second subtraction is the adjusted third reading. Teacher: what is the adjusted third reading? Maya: 1.20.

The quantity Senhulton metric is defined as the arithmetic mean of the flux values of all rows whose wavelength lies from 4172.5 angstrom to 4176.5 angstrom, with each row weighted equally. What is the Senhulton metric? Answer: 1.21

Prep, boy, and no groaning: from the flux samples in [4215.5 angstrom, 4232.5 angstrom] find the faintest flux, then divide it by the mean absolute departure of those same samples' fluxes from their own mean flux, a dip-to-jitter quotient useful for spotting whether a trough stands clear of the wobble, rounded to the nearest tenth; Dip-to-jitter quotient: 11.3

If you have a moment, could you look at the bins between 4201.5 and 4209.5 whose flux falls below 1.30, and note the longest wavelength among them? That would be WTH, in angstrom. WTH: 4206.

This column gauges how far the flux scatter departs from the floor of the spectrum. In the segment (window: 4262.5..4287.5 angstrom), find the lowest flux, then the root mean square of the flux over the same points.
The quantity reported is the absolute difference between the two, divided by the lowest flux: 0.18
